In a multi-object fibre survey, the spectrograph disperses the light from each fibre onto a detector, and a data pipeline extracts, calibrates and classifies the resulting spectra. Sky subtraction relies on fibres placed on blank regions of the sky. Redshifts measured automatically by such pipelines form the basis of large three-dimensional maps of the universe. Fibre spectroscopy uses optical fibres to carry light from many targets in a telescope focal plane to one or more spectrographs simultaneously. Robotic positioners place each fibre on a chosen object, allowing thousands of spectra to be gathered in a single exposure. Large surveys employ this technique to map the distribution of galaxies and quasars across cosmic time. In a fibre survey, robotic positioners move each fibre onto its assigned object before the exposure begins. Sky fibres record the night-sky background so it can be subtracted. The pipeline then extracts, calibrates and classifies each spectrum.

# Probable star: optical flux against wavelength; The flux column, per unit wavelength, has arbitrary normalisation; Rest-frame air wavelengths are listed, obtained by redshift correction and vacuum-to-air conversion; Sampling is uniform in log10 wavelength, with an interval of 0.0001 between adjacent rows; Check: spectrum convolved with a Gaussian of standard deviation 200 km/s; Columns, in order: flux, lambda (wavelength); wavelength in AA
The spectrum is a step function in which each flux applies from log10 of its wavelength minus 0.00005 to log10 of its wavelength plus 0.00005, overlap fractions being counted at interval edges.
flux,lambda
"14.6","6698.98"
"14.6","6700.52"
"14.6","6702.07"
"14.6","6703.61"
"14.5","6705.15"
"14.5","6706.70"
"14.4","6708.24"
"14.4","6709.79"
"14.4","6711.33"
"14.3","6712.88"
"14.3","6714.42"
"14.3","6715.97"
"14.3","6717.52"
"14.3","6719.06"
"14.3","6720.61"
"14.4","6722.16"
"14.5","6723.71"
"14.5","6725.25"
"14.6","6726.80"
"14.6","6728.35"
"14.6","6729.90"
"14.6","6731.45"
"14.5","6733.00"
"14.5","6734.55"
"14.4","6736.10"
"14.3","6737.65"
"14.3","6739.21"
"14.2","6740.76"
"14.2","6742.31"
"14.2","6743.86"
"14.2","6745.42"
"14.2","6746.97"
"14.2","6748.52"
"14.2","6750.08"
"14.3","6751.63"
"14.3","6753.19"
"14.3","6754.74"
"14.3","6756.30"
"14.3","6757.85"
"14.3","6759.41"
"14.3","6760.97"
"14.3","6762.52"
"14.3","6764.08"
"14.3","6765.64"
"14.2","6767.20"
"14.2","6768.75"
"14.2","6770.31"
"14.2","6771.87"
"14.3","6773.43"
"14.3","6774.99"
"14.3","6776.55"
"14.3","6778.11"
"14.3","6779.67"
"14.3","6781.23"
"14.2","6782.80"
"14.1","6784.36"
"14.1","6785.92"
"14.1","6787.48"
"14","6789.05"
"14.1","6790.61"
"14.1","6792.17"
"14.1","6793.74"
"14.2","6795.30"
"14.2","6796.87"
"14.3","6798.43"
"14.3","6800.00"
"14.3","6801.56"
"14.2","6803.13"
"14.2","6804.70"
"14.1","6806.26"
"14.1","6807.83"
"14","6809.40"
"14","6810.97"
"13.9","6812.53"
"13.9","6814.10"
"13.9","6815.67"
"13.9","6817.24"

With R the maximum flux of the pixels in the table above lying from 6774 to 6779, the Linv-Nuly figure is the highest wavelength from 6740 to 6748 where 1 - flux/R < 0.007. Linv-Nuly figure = 6746.97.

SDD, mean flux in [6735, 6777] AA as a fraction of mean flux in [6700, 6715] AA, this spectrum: 0.986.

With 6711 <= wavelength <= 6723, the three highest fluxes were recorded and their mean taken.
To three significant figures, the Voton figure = 14.4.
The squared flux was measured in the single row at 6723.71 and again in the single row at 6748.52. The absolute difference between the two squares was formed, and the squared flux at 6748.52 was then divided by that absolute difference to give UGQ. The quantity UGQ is 23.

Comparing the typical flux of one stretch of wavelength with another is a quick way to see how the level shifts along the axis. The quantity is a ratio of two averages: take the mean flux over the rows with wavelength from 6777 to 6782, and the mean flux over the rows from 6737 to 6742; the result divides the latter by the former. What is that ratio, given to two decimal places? 1.00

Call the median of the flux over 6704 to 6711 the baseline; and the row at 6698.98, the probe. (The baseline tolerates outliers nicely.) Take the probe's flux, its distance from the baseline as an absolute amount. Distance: 0.15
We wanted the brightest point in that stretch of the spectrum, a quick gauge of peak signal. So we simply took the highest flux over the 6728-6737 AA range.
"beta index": 14.6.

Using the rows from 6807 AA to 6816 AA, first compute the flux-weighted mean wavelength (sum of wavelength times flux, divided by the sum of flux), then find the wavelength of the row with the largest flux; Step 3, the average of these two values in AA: 6809.8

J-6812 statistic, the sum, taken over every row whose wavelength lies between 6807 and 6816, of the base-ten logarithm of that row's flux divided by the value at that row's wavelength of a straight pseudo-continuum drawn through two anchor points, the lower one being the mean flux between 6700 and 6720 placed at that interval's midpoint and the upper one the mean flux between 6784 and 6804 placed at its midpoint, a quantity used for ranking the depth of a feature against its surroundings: -0.026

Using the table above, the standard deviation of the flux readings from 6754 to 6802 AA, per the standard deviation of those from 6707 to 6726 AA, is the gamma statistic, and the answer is 1.2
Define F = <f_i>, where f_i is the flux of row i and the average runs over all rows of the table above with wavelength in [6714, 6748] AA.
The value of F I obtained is 14.4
